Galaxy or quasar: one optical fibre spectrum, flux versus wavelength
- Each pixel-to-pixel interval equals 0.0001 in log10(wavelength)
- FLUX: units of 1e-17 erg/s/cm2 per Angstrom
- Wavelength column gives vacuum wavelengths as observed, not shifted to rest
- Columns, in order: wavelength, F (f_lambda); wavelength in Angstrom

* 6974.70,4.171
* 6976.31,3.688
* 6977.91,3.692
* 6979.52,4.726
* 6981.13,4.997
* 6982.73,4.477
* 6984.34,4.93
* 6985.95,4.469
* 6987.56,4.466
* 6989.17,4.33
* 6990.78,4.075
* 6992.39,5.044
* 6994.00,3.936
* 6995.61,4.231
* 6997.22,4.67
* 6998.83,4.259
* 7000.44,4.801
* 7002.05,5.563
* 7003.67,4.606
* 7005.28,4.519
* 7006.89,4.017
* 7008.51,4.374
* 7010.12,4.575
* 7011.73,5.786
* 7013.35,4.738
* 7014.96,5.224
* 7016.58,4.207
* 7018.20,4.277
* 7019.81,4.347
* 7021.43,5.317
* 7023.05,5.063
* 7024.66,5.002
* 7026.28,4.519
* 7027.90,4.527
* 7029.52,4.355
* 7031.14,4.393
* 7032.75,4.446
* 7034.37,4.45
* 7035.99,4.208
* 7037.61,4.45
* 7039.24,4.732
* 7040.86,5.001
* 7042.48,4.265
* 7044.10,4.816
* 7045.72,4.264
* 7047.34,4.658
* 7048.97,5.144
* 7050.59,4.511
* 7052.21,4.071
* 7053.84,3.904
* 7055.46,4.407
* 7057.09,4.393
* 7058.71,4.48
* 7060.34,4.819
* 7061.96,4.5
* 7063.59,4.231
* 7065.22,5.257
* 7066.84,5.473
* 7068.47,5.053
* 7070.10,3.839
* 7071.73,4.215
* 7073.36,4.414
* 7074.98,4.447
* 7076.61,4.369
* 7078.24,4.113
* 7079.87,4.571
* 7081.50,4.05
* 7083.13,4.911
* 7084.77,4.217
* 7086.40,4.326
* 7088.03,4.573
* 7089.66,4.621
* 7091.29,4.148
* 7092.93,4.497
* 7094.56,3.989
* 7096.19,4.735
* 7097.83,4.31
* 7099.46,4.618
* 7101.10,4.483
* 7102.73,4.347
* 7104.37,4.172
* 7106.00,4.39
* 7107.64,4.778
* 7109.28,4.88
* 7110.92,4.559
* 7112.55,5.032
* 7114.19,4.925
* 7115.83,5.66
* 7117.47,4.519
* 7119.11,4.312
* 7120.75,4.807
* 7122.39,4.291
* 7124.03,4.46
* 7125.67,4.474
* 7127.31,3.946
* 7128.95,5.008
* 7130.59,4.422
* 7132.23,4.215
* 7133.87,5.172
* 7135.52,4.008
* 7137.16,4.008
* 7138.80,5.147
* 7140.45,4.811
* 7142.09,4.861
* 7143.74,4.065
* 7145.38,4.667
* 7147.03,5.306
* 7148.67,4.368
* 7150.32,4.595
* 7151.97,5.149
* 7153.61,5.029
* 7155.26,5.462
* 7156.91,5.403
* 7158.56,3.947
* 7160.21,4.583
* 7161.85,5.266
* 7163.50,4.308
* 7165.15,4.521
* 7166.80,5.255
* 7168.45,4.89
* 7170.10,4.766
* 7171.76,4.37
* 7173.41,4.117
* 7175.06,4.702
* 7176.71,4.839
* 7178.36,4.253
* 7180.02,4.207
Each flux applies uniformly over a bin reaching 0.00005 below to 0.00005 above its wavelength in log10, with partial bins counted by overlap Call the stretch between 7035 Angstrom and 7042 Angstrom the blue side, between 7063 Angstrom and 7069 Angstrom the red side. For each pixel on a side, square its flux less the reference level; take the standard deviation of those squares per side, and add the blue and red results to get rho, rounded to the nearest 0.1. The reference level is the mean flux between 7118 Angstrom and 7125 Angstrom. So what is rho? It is 0.5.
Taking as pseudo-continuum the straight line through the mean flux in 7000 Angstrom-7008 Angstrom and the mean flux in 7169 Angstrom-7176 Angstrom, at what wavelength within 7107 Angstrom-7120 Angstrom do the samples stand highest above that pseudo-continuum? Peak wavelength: 7115.83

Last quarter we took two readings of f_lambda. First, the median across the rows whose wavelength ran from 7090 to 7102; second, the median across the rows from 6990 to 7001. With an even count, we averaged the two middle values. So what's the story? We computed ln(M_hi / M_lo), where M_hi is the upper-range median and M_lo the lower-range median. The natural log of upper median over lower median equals 0.051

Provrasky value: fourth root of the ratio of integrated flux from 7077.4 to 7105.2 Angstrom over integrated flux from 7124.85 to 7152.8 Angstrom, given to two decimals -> 0.99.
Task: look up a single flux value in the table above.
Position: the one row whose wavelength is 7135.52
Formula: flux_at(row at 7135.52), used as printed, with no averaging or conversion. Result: 4.008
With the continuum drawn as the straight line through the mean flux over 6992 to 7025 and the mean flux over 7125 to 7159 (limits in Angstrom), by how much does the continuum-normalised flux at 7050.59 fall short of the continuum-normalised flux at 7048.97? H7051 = 0.14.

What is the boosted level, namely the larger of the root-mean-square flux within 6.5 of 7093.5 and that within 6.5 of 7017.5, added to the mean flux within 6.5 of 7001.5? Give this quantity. 9.48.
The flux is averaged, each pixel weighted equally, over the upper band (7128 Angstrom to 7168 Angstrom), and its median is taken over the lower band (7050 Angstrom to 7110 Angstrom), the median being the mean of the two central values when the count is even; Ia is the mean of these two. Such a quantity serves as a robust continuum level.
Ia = 4.573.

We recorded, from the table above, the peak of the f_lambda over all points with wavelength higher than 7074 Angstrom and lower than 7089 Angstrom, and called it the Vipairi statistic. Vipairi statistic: 4.911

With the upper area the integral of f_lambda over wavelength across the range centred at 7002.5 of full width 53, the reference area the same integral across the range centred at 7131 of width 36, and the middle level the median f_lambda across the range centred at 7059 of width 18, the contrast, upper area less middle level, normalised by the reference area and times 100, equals 144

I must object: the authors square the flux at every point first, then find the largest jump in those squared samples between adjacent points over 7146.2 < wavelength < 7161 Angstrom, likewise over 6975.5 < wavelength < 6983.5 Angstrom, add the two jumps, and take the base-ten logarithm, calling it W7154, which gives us 1.35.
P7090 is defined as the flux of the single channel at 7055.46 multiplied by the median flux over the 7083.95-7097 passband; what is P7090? 19.4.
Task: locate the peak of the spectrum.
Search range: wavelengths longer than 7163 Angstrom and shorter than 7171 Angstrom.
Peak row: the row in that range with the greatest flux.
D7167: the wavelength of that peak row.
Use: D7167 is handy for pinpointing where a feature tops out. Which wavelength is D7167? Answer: 7166.80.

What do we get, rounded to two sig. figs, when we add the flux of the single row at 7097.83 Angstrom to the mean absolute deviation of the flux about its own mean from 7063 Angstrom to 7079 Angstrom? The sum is 4.7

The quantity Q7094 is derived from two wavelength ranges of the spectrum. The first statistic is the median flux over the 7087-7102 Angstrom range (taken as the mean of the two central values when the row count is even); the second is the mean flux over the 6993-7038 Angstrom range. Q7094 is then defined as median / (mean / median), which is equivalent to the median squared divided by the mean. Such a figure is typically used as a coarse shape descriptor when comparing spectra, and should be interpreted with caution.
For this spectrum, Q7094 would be 4.4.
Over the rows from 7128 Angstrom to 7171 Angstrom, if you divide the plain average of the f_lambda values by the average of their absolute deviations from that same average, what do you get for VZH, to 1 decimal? 11.9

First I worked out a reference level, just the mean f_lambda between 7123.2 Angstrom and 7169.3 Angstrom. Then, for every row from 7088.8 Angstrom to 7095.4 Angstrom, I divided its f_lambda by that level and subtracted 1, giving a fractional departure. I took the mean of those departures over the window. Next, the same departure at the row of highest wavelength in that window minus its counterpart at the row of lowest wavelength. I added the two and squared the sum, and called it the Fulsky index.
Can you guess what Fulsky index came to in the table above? 0.046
